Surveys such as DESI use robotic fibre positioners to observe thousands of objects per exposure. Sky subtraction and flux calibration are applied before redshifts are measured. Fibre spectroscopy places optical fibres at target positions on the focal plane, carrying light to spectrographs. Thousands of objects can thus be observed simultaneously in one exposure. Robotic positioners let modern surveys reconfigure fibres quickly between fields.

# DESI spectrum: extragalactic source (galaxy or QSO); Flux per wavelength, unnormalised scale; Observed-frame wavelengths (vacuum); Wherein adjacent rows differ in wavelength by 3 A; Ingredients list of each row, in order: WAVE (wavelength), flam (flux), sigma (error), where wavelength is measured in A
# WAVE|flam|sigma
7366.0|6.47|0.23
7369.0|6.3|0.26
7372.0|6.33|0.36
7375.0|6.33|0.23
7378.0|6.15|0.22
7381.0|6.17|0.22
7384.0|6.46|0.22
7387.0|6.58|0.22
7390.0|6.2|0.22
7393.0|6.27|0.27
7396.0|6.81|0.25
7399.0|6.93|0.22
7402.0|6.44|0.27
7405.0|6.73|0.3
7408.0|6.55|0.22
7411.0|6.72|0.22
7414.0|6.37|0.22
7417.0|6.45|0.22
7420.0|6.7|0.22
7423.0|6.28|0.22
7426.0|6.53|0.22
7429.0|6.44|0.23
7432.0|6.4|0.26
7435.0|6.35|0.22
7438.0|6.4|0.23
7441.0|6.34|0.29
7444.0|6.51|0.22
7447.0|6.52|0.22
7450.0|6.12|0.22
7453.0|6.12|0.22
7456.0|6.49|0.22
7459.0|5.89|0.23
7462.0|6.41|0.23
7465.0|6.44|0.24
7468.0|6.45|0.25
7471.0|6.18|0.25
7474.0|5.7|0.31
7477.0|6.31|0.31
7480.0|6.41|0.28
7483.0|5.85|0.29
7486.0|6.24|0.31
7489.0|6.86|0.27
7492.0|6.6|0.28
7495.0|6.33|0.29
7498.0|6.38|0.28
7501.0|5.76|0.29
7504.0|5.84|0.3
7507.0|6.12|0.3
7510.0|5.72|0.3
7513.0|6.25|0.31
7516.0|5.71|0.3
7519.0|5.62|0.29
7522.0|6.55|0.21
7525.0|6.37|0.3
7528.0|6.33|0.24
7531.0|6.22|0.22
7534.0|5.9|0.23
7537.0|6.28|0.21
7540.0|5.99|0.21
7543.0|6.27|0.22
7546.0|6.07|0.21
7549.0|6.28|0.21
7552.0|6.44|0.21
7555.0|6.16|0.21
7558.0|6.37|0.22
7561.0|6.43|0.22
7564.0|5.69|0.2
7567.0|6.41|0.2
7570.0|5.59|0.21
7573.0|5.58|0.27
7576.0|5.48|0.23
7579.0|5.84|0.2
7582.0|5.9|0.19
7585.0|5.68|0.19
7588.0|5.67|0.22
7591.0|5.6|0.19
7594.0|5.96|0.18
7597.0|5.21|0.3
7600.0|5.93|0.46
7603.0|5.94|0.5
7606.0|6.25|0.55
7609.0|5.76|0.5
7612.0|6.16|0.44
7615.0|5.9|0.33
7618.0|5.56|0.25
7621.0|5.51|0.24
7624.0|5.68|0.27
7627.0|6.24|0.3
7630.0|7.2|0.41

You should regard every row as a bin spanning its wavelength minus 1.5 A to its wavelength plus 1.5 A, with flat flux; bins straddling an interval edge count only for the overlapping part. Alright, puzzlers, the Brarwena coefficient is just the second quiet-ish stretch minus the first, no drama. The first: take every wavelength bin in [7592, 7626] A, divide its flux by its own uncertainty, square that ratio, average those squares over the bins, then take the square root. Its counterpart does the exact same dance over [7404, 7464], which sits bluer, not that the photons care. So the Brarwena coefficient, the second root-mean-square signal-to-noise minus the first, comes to 9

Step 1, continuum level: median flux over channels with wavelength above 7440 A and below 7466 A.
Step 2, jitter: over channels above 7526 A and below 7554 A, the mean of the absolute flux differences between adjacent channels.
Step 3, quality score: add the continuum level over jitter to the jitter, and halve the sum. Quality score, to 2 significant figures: 13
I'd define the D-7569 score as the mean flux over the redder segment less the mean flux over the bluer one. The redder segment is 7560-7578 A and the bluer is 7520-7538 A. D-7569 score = -0.41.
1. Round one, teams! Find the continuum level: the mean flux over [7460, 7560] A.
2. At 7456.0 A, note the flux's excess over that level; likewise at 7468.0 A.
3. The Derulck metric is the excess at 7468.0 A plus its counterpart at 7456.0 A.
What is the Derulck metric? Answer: 0.6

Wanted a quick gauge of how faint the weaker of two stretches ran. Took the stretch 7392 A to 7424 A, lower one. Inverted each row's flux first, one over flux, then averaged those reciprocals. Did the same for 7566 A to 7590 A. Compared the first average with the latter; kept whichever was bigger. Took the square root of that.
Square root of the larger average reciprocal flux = 0.417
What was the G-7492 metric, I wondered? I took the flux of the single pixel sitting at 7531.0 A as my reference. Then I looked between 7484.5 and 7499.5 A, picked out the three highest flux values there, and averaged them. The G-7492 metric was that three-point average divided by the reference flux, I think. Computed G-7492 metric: 1.06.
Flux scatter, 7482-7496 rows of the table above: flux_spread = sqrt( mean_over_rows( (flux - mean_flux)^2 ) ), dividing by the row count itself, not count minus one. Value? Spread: 0.34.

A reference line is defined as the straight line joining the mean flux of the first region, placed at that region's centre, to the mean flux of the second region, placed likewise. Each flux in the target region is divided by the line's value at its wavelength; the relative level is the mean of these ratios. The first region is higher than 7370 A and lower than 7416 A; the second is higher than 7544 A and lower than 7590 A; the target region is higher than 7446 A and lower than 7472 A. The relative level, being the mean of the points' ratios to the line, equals 1.00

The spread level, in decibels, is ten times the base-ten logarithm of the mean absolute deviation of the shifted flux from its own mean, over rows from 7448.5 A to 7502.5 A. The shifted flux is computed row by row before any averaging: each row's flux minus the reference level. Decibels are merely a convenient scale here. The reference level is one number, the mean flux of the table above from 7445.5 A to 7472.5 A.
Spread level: -6.2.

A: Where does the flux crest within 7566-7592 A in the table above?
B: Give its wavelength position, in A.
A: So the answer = 7567.0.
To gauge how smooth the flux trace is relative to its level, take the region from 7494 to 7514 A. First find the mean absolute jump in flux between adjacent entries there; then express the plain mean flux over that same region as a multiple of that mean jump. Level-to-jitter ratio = 19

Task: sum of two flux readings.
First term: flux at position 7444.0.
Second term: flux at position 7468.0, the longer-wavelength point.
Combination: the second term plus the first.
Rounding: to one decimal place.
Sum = 13.0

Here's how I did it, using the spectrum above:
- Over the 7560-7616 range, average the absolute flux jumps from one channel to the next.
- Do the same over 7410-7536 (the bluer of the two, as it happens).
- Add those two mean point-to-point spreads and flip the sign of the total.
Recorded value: -0.64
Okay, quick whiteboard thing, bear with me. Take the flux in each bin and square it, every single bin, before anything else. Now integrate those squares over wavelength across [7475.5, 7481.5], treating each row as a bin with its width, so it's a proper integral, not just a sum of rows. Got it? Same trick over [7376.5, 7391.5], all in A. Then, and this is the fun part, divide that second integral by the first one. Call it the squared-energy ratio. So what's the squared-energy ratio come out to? 2.5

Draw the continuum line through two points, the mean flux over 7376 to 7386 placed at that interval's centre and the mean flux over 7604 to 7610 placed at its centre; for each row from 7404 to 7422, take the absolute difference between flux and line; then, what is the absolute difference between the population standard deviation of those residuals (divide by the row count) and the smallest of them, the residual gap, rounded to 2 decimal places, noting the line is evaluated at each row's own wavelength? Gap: 0.01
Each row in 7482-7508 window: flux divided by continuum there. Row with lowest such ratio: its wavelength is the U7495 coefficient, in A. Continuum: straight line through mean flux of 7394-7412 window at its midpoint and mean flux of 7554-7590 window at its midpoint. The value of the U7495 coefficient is 7501.0 A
